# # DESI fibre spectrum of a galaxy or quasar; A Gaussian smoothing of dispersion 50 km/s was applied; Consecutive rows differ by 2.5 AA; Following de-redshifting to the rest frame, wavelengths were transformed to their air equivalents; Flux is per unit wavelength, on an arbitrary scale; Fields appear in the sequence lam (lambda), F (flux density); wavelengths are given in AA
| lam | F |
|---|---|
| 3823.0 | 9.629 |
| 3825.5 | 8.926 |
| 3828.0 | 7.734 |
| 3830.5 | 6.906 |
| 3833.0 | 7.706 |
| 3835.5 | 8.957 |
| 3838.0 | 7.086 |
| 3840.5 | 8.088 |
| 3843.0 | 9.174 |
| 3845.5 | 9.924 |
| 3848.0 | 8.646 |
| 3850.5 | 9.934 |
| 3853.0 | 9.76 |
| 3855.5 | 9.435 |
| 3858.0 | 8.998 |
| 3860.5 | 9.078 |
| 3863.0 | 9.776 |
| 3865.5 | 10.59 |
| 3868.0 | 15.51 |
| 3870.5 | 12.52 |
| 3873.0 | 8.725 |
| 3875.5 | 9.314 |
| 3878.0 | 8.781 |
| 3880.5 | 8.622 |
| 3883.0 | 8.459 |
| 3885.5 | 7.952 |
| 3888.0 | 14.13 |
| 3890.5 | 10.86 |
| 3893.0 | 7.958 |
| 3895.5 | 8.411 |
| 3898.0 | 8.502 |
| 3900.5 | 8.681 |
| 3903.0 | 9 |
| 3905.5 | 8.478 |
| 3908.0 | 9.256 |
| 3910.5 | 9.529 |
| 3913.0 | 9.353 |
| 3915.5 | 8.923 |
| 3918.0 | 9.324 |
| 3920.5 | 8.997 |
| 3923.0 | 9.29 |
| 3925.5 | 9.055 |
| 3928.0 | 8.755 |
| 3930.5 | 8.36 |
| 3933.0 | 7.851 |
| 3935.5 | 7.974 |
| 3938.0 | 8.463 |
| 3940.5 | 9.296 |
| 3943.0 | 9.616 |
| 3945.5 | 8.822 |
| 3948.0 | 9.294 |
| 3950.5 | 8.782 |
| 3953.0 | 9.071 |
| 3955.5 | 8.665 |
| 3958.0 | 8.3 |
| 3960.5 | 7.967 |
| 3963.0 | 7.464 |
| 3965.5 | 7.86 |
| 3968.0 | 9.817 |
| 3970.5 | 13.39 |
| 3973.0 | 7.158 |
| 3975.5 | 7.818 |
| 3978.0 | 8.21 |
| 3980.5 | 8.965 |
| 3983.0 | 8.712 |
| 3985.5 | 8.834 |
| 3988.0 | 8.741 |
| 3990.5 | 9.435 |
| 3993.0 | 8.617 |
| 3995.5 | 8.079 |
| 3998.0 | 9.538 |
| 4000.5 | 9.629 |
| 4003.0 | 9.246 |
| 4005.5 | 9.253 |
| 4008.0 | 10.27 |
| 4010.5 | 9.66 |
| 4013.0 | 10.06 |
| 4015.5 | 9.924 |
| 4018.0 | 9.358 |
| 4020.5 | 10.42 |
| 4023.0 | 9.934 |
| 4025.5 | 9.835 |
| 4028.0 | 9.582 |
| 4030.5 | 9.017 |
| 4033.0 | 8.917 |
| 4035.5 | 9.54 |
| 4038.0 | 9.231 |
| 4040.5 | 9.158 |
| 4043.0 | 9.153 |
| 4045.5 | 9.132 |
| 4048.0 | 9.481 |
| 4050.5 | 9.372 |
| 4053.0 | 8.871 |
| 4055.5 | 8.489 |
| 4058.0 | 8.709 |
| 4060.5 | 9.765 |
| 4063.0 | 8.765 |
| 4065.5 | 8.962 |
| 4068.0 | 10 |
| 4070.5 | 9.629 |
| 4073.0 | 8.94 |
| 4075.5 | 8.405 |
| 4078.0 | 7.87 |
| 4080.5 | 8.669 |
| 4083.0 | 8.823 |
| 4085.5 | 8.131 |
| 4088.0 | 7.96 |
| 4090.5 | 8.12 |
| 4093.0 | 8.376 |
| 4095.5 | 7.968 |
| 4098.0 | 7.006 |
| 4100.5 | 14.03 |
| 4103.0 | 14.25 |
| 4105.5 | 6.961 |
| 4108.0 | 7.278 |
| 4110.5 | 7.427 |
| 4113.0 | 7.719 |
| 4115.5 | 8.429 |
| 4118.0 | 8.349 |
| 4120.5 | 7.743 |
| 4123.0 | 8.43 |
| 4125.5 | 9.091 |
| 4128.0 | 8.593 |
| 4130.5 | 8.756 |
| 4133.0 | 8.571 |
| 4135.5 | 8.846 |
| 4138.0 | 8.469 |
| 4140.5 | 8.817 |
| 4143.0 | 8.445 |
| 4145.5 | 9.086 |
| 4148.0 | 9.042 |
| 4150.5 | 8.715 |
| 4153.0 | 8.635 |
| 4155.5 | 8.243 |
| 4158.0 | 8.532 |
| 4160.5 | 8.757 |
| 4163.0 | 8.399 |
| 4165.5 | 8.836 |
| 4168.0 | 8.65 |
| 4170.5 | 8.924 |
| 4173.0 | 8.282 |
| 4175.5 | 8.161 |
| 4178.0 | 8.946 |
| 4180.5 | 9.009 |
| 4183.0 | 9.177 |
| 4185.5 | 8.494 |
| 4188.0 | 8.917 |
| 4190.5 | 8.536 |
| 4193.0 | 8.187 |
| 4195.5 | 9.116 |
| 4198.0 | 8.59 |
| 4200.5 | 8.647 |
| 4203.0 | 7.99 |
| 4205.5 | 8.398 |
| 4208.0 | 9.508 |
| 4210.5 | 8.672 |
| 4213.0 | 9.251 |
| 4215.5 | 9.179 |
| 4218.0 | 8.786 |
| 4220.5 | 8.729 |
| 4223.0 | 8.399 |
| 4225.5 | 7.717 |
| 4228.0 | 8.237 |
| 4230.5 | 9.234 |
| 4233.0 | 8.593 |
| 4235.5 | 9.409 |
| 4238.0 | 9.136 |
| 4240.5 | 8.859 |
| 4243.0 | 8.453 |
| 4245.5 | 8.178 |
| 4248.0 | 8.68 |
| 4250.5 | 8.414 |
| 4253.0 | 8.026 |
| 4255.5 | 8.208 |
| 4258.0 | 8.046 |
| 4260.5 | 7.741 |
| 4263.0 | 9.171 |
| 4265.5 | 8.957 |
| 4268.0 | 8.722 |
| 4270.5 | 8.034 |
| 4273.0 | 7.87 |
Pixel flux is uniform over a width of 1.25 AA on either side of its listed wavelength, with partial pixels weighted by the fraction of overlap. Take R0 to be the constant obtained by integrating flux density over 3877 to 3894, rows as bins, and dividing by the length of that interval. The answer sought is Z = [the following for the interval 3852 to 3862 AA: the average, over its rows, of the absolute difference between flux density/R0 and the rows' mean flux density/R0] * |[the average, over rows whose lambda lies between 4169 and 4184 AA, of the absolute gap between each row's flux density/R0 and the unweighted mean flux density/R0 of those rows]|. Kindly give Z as 0.0011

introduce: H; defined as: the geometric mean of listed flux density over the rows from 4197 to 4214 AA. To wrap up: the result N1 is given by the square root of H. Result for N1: 2.95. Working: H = 8.71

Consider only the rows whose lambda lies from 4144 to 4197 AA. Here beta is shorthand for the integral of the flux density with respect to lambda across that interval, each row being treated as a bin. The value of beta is 461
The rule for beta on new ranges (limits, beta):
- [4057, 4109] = 468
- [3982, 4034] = 488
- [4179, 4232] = 461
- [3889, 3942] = 472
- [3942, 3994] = 459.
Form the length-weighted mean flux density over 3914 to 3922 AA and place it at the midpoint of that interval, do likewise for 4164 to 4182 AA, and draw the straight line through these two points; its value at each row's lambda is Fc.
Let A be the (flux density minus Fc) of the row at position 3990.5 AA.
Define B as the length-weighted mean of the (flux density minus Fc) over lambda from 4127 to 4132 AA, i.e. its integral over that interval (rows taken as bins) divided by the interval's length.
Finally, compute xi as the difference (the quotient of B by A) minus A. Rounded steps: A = 0.5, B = -0.1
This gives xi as -0.6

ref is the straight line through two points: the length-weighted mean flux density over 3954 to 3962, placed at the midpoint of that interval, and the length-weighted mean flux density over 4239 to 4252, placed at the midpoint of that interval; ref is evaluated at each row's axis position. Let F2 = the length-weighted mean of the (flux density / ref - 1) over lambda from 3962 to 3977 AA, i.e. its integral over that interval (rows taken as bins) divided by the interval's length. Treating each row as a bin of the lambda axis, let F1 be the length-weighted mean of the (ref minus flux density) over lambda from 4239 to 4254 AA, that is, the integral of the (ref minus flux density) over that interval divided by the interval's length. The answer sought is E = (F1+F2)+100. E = 100.1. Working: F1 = 0.1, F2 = 0.07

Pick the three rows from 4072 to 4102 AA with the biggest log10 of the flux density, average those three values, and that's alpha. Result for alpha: 1.01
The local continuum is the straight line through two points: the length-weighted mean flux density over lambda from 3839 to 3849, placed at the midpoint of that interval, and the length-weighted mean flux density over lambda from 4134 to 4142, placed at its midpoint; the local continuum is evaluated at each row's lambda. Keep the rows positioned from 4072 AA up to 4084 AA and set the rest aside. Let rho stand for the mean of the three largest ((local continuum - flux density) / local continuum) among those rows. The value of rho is 0.049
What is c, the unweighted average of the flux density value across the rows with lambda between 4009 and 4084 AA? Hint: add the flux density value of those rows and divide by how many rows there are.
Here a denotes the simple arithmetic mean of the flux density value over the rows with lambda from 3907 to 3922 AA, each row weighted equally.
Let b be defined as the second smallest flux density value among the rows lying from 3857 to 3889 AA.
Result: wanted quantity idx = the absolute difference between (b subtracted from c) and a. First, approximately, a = 9.23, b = 8.459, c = 9.3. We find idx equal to 8.4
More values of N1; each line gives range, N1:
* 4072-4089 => 2.90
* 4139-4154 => 2.96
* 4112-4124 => 2.85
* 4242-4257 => 2.89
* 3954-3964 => 2.84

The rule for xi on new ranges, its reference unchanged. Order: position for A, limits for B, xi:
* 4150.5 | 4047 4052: -48.3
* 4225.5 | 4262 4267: 0.3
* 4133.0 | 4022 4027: -5.0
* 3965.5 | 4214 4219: 0.8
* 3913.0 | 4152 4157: -1.4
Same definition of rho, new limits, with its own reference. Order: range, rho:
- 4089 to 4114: 0.188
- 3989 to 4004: 0.018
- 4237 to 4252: 0.031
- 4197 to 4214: 0.037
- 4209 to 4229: 0.060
